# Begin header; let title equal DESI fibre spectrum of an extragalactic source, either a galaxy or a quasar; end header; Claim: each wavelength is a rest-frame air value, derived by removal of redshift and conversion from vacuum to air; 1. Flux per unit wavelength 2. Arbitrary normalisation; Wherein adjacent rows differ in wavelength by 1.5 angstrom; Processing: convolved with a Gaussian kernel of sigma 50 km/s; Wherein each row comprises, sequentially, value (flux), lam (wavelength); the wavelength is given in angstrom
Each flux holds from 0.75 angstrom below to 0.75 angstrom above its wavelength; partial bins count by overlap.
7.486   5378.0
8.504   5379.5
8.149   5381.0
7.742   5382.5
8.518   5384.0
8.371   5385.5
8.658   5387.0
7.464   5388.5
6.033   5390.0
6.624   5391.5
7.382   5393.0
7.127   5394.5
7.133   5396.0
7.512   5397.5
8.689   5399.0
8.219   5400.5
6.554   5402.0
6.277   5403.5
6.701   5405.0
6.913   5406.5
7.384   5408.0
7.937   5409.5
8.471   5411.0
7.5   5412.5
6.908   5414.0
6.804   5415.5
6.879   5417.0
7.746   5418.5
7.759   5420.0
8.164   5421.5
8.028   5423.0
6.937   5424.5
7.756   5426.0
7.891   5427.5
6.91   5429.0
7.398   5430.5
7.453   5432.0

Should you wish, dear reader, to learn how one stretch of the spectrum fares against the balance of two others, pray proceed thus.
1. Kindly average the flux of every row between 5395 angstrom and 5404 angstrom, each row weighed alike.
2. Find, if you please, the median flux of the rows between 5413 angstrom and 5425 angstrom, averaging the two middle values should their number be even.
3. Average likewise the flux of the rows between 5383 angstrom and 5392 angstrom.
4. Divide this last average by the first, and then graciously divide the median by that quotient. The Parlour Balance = 7.1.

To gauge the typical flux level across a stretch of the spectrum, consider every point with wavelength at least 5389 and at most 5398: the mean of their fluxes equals 6.97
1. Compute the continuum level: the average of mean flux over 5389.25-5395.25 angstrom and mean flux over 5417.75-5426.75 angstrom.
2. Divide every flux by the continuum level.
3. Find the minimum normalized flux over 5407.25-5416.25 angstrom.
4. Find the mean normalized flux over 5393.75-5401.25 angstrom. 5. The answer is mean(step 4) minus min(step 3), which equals 0.13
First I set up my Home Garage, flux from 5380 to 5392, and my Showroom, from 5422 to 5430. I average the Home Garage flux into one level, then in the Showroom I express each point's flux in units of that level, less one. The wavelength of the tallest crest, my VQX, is 5423.0 angstrom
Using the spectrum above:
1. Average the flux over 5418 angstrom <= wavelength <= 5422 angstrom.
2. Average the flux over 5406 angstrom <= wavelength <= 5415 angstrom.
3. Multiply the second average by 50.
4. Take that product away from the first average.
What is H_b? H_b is -368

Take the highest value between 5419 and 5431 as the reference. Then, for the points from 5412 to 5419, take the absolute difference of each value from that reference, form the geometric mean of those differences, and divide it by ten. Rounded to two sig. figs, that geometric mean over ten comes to 0.091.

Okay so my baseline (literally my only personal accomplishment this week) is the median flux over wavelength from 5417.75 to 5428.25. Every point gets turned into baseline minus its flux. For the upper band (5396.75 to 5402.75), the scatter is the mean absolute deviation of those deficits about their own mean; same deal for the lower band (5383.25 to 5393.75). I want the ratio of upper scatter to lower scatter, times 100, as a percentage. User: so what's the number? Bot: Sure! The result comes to 88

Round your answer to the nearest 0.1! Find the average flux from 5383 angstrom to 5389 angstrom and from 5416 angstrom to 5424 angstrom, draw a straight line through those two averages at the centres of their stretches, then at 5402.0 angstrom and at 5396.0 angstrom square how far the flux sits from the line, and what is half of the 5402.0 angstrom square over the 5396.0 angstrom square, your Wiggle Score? 1.1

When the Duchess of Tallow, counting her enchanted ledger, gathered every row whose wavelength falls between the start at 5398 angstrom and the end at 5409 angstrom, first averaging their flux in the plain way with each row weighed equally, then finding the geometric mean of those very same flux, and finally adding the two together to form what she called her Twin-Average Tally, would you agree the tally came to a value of 14.5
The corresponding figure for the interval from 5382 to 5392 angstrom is 15.2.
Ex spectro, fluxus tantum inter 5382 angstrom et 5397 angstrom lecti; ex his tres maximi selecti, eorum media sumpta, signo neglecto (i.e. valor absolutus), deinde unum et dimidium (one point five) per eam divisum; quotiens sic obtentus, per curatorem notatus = 0.176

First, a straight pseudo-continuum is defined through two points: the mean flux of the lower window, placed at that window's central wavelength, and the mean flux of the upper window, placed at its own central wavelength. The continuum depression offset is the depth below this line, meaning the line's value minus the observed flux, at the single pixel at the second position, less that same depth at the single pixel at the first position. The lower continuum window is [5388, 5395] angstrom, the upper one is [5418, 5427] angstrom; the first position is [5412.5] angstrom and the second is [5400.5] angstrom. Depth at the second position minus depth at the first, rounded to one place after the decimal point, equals -1.0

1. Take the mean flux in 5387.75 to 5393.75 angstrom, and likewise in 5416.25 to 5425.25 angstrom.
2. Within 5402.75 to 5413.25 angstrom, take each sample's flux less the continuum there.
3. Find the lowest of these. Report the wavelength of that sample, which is 5403.5 angstrom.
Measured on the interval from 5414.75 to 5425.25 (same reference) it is 5424.5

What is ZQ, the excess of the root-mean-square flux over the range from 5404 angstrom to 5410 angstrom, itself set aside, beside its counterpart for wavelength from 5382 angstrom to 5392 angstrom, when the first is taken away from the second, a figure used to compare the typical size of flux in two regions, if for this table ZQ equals 0.44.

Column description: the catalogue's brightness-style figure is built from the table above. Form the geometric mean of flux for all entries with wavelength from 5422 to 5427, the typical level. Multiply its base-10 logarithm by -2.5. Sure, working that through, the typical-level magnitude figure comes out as -2.20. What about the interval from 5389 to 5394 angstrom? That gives -2.06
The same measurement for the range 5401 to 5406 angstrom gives -2.03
